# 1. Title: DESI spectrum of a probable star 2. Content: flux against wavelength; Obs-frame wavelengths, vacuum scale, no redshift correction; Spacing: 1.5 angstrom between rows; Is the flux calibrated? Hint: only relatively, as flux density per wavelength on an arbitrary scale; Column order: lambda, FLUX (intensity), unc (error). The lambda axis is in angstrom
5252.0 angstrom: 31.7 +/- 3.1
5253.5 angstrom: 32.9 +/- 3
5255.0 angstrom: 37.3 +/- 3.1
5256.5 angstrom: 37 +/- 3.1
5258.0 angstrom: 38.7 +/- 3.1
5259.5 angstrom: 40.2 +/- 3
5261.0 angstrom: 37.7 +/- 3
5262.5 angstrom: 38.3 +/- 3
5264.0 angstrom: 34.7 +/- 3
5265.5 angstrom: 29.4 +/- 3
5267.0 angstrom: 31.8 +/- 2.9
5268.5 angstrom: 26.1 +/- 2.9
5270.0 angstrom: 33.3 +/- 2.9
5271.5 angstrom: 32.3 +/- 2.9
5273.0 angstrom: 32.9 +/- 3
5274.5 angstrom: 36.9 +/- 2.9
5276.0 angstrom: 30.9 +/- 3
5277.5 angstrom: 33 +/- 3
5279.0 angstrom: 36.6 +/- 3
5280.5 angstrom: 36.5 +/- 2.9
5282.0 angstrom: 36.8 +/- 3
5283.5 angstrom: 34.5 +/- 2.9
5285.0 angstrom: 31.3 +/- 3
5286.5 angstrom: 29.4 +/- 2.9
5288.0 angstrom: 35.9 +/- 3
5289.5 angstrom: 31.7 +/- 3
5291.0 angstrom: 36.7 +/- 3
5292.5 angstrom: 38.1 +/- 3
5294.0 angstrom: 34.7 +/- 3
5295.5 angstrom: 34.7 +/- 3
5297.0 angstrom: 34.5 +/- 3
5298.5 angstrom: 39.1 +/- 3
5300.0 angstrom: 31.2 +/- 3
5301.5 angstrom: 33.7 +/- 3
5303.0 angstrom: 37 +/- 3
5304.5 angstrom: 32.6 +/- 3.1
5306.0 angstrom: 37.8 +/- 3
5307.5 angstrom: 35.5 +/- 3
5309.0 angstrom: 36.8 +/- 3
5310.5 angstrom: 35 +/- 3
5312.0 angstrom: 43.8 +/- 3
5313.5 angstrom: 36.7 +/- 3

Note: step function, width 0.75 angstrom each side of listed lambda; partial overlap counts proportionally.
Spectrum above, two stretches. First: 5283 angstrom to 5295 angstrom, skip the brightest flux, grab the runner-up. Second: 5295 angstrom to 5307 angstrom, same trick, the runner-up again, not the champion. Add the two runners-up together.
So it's 74.5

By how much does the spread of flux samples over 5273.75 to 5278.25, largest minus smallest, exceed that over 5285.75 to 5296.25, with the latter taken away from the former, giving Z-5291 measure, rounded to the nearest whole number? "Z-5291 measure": -3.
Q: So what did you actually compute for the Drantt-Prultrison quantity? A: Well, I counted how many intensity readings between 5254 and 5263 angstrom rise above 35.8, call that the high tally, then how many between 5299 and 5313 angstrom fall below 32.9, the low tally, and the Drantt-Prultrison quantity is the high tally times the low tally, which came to 12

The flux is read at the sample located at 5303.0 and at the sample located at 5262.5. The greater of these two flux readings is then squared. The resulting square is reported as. 1467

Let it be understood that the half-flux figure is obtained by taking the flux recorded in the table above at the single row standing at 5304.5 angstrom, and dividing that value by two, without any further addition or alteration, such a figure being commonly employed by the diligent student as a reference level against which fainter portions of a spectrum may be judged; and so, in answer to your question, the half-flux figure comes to 16.3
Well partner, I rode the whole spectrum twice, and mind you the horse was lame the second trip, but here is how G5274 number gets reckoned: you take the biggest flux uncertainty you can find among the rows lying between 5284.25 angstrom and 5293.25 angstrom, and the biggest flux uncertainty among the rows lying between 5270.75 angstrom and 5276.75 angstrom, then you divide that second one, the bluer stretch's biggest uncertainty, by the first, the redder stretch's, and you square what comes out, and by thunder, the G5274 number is 1.00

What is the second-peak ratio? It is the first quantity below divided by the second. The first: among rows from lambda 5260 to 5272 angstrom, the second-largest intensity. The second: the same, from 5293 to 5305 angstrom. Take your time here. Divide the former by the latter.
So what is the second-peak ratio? 1.02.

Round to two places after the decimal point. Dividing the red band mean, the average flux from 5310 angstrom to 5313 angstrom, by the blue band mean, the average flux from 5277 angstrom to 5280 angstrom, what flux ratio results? 1.13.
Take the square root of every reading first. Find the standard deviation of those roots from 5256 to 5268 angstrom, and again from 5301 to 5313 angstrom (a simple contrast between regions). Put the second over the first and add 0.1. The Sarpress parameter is 1.0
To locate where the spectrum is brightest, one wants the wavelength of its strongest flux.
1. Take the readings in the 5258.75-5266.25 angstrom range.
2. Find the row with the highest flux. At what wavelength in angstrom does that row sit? 5259.5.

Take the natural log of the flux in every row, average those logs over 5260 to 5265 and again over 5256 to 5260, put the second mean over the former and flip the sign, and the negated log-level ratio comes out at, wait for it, -1.01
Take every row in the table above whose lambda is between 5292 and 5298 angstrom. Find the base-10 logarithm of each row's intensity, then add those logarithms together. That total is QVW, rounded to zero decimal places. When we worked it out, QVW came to 6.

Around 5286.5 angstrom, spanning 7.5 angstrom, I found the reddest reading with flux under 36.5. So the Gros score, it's 5289.5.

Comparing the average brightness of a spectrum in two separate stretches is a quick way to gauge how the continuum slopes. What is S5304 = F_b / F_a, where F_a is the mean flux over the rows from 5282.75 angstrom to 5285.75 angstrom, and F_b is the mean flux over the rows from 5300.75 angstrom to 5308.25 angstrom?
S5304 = 1.07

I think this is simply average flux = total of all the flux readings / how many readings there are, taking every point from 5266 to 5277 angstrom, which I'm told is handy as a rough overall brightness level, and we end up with 32.0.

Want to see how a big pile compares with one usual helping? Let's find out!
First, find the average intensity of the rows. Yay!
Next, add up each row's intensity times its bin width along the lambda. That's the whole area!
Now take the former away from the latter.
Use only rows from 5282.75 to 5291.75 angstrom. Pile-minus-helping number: 266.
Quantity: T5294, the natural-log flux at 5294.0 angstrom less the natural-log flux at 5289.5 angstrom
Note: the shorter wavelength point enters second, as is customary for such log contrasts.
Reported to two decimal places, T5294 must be 0.09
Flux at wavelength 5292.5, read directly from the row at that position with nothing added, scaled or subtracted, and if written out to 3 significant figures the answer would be 38.1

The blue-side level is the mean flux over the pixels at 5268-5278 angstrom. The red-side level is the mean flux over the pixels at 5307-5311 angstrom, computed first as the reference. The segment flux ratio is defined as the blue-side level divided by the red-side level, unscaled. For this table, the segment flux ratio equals 0.90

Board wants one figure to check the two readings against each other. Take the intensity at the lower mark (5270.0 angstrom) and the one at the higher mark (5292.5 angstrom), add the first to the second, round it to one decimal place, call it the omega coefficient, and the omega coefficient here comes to 71.4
